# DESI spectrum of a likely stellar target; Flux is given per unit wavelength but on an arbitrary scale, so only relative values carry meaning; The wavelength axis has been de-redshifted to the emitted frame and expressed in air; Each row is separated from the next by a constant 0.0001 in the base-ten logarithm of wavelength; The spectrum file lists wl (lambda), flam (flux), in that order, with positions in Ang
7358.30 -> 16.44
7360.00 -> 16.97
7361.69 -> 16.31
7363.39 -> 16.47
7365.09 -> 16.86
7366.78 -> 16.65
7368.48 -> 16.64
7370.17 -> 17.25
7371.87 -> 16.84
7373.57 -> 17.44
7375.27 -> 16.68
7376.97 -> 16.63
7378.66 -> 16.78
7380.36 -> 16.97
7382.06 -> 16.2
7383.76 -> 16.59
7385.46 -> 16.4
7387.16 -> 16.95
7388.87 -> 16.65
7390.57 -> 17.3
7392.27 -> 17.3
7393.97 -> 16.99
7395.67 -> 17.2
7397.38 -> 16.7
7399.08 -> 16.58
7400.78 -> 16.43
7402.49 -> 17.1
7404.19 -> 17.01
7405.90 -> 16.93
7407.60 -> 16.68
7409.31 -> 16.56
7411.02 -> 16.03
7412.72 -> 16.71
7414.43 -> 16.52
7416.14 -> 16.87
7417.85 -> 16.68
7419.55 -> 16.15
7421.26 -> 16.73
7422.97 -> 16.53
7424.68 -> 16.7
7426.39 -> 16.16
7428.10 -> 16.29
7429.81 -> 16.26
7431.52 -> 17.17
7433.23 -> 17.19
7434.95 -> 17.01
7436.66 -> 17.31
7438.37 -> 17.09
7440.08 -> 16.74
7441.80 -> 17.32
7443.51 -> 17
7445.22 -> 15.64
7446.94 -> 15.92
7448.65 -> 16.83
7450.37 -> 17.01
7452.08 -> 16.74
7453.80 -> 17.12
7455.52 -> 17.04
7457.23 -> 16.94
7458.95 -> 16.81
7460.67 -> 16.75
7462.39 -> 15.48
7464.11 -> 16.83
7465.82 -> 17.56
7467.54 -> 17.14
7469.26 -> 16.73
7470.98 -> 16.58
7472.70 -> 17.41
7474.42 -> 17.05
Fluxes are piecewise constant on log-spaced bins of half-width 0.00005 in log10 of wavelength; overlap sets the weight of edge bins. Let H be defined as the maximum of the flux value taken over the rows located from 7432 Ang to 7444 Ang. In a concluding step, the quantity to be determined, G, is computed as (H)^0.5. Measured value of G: 4.16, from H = 17.32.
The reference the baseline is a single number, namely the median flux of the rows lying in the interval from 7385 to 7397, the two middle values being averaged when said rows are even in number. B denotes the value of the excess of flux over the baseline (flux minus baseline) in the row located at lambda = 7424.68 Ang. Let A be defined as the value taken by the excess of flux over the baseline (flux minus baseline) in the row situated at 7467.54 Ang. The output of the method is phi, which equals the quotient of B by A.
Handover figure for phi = -1.9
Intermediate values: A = 0.15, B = -0.29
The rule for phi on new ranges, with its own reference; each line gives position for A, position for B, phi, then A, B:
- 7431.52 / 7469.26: -1.4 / 0.18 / -0.26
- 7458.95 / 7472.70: -2.3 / -0.18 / 0.42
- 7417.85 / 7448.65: 0.5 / -0.31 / -0.16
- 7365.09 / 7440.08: 1.9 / -0.13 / -0.25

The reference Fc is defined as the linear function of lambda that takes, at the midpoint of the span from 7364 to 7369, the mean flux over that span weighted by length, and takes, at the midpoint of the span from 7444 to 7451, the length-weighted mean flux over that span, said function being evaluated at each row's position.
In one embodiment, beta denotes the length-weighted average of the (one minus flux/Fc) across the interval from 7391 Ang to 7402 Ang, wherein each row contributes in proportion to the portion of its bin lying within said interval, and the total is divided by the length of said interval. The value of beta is -0.019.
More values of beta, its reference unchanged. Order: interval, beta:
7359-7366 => 0.004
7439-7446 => -0.019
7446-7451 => -0.012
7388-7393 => -0.029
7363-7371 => -0.005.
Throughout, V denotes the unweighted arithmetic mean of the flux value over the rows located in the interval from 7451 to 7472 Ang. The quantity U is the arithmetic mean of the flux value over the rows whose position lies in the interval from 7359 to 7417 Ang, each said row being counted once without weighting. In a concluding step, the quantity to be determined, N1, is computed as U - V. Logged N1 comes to -0.04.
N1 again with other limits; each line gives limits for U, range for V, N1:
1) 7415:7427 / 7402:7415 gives -0.15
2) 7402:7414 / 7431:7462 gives -0.15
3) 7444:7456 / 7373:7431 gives -0.08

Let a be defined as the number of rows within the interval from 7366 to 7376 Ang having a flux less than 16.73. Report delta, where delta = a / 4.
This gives 0.75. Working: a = 3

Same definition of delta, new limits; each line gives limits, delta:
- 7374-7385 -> 1.00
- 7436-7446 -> 0.25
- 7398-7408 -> 0.75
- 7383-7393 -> 0.75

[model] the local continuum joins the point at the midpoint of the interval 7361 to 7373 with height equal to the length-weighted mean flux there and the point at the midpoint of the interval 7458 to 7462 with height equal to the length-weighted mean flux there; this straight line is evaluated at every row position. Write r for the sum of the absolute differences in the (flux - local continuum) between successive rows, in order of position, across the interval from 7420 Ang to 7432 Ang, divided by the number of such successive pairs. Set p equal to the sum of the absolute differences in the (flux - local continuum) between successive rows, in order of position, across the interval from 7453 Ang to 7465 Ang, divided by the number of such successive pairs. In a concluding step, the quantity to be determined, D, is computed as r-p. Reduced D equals -0.2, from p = 0.50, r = 0.330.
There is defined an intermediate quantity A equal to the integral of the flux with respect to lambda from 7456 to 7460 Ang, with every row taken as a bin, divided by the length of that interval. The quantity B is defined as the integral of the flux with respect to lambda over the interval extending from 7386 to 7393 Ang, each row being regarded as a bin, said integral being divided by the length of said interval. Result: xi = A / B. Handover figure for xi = 0.99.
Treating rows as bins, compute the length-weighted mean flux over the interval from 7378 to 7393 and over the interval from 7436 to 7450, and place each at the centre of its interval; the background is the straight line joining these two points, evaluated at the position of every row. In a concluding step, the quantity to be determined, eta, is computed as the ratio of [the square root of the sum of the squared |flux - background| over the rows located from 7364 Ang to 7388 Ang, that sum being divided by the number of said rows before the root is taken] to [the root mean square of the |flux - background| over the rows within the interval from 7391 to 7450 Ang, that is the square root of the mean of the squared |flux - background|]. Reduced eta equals 0.7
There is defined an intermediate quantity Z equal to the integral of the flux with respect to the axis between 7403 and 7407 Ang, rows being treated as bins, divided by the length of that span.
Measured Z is 17.0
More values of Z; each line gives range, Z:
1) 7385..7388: 16.7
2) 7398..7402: 16.6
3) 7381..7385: 16.4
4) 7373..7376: 17.0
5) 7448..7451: 16.9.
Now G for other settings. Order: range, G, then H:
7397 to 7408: 4.14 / 17.1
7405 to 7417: 4.11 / 16.93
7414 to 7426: 4.11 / 16.87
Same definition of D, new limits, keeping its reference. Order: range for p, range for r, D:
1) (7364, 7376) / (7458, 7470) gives 0.3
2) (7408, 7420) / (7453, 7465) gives 0.1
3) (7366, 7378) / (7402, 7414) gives -0.1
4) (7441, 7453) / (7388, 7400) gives -0.3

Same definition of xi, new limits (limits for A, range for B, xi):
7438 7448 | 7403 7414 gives 1.00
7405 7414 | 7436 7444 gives 0.97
